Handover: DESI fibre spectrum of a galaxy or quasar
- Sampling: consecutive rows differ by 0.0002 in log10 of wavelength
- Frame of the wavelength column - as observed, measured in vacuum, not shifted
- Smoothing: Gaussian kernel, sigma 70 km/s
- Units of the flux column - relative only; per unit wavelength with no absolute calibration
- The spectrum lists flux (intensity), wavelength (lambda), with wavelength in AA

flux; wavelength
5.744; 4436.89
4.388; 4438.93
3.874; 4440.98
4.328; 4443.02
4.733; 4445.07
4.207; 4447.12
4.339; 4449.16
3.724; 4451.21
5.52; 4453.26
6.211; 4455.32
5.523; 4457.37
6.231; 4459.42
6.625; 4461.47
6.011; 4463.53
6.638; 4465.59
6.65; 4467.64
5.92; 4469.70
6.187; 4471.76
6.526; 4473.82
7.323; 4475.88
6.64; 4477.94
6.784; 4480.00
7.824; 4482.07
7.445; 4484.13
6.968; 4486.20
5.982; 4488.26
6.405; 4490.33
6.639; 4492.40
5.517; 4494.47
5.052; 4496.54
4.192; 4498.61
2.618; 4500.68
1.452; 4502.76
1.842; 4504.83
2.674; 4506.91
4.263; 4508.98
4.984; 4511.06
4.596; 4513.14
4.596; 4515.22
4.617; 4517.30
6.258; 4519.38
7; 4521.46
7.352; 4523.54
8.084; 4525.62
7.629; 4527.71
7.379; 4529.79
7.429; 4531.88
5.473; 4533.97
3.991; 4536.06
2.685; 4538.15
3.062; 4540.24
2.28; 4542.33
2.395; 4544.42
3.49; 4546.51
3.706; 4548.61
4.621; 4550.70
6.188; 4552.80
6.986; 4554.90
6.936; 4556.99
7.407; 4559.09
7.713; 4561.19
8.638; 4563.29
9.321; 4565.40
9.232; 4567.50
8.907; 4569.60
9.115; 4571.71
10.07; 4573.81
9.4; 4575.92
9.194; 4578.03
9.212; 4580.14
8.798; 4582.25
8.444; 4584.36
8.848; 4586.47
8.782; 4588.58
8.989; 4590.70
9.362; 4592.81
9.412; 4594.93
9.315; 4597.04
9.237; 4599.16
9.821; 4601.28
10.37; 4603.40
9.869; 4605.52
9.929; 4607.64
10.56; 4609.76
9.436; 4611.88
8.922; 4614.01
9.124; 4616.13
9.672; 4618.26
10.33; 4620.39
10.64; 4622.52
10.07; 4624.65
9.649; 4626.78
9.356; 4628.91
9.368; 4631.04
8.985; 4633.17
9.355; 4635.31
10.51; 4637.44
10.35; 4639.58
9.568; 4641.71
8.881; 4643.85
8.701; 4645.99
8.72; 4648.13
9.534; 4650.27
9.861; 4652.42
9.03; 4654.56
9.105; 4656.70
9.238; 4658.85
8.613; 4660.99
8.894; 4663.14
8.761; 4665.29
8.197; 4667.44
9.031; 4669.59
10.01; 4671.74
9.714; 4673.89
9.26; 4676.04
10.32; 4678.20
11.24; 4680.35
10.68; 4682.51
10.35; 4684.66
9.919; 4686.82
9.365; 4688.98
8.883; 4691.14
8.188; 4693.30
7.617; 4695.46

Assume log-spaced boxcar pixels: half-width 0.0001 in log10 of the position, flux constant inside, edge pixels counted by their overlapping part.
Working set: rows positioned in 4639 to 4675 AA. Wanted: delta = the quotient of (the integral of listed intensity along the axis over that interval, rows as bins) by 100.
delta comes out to 3.3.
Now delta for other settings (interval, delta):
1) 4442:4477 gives 2.0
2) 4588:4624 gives 3.5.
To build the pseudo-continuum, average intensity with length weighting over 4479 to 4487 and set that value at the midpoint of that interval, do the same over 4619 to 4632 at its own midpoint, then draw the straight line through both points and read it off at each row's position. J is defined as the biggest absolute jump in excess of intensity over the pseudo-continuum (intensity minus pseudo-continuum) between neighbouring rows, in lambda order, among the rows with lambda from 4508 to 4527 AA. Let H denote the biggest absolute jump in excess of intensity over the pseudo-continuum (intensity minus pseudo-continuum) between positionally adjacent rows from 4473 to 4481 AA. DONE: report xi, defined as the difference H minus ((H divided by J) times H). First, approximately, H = 0.8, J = 1.6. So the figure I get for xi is 0.4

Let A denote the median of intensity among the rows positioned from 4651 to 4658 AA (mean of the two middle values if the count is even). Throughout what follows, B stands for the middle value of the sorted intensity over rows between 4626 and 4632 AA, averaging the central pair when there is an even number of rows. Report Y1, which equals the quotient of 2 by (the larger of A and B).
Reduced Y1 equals 0.213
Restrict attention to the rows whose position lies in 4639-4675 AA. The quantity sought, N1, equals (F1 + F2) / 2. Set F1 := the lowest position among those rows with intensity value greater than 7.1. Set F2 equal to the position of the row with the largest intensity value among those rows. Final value 4639.6 AA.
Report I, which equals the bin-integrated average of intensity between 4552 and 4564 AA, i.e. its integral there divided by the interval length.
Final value 7.3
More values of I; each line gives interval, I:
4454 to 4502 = 6.1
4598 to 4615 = 9.8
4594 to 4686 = 9.6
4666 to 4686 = 9.9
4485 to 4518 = 4.5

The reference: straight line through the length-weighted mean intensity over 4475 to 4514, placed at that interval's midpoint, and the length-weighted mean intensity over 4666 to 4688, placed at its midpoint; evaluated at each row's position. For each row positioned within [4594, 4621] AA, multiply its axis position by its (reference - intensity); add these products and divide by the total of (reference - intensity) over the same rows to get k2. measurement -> 4606.9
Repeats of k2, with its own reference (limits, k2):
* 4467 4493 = 4479.6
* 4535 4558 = 4543.1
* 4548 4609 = 4588.7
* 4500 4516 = 4505.8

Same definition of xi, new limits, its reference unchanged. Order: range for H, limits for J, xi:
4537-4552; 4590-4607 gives -1.0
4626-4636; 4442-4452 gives 0.1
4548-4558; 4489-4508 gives 0.1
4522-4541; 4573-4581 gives -3.6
